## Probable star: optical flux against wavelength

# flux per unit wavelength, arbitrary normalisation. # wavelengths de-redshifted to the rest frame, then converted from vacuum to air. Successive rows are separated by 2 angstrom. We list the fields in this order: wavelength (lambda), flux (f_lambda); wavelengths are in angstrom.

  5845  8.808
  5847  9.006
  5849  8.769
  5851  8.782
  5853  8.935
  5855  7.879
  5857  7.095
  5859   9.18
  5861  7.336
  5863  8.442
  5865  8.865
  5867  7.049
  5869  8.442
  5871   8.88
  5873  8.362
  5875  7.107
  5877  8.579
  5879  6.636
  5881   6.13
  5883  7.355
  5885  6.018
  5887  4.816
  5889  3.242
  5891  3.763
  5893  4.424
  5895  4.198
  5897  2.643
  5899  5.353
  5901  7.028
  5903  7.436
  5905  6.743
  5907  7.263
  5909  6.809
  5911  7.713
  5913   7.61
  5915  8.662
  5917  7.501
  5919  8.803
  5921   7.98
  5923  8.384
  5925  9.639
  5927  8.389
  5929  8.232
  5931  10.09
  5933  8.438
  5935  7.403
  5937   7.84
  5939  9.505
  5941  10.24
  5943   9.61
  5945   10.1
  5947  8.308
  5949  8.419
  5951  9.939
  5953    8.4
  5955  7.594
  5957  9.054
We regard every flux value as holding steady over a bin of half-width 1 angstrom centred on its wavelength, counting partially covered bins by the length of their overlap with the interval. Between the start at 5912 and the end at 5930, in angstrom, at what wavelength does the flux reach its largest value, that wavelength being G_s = 5925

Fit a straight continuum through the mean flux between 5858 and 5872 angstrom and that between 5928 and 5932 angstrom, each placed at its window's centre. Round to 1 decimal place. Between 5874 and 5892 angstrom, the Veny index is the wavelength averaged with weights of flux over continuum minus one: 5885.9 angstrom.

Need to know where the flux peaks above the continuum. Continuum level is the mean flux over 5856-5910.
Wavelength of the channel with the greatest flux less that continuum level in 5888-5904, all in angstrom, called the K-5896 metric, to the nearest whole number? 5903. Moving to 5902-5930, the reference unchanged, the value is 5925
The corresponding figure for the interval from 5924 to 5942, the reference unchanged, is 5941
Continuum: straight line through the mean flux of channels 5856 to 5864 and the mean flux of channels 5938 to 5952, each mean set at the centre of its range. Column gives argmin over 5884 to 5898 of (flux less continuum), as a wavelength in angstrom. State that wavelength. 5897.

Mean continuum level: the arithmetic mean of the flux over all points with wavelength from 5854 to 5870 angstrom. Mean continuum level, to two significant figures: 8.0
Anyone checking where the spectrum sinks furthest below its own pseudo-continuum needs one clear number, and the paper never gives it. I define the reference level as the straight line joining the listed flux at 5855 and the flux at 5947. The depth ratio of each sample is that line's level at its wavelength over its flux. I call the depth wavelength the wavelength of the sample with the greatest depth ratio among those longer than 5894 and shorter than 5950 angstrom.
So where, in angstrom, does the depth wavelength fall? 5897 angstrom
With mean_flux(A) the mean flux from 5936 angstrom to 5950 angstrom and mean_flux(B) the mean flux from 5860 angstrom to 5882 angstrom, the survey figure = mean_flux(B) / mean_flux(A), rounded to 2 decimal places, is 0.85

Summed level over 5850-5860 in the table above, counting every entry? 42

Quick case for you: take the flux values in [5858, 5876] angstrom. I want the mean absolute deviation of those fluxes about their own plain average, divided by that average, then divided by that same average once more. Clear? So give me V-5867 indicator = 0.010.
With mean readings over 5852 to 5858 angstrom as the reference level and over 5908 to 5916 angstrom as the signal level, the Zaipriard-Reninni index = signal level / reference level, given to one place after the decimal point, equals 1.0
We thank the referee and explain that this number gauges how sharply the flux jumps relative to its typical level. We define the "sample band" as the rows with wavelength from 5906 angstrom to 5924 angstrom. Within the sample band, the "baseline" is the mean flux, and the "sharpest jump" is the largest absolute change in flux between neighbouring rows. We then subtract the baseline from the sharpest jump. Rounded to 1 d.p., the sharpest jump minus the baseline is -6.6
